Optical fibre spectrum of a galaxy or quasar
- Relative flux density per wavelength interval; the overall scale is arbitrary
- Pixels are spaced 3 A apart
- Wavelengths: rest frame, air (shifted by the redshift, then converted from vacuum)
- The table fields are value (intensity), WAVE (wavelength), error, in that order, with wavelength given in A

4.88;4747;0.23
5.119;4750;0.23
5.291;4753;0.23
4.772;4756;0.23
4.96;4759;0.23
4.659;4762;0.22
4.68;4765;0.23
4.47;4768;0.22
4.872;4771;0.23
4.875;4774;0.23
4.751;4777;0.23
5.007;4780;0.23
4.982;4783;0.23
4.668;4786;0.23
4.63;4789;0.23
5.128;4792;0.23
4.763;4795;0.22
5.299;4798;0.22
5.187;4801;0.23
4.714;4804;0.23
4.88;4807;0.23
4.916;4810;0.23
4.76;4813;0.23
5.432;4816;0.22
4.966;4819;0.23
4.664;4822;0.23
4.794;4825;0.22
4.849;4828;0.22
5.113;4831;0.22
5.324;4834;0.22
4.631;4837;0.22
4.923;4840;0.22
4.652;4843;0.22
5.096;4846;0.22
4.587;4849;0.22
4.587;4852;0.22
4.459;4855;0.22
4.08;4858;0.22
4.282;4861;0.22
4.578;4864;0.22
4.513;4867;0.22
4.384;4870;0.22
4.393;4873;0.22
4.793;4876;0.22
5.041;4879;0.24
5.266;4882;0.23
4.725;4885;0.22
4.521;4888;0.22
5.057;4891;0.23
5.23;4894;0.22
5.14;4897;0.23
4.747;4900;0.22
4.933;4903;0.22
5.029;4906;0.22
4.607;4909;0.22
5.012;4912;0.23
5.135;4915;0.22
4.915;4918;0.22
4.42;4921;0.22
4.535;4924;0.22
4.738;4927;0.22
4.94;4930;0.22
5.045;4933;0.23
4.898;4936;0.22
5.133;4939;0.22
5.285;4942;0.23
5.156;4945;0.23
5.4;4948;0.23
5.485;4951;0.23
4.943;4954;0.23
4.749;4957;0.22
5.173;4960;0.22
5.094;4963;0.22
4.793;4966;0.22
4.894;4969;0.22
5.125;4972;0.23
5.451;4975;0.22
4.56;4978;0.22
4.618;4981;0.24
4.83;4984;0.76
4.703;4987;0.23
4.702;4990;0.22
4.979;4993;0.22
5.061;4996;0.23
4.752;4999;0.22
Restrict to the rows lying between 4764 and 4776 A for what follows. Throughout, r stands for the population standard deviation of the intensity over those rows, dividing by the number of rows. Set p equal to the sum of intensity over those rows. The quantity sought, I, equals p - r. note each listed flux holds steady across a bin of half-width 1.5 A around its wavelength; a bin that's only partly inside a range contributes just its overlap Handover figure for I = 18.7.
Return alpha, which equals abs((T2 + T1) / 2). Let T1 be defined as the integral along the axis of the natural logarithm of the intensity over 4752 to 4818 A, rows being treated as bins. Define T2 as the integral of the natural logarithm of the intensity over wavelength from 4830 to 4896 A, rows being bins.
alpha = 103.6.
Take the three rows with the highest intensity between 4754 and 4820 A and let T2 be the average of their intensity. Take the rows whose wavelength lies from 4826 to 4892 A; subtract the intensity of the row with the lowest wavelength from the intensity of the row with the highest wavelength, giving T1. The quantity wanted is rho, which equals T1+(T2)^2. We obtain 28.36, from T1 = 0.2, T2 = 5.306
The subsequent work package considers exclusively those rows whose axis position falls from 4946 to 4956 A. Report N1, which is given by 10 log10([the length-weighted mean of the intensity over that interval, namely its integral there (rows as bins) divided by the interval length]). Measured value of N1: 7.20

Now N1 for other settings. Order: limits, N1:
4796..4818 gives 7.01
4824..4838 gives 6.95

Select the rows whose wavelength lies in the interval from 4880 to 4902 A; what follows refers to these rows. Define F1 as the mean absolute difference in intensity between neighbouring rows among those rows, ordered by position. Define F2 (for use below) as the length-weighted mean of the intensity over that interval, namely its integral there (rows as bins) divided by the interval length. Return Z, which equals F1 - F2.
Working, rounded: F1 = 0.32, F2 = 4.96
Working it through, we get -4.63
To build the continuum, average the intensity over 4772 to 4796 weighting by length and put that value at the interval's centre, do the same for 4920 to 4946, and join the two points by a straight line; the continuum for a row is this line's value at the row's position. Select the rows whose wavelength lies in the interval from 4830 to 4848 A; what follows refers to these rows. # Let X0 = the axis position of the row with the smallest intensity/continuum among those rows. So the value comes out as 4837 A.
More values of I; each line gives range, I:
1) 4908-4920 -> 19.5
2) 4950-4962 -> 20.1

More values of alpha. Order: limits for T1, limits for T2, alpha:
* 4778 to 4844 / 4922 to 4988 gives 105.5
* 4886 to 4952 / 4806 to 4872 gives 104.1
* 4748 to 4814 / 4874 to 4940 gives 104.7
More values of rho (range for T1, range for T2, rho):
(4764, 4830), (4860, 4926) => 27.33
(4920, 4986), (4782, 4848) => 29.05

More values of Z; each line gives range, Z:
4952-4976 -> -4.79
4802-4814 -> -4.72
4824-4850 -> -4.55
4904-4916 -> -4.62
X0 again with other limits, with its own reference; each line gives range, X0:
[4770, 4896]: 4858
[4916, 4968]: 4921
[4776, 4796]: 4789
